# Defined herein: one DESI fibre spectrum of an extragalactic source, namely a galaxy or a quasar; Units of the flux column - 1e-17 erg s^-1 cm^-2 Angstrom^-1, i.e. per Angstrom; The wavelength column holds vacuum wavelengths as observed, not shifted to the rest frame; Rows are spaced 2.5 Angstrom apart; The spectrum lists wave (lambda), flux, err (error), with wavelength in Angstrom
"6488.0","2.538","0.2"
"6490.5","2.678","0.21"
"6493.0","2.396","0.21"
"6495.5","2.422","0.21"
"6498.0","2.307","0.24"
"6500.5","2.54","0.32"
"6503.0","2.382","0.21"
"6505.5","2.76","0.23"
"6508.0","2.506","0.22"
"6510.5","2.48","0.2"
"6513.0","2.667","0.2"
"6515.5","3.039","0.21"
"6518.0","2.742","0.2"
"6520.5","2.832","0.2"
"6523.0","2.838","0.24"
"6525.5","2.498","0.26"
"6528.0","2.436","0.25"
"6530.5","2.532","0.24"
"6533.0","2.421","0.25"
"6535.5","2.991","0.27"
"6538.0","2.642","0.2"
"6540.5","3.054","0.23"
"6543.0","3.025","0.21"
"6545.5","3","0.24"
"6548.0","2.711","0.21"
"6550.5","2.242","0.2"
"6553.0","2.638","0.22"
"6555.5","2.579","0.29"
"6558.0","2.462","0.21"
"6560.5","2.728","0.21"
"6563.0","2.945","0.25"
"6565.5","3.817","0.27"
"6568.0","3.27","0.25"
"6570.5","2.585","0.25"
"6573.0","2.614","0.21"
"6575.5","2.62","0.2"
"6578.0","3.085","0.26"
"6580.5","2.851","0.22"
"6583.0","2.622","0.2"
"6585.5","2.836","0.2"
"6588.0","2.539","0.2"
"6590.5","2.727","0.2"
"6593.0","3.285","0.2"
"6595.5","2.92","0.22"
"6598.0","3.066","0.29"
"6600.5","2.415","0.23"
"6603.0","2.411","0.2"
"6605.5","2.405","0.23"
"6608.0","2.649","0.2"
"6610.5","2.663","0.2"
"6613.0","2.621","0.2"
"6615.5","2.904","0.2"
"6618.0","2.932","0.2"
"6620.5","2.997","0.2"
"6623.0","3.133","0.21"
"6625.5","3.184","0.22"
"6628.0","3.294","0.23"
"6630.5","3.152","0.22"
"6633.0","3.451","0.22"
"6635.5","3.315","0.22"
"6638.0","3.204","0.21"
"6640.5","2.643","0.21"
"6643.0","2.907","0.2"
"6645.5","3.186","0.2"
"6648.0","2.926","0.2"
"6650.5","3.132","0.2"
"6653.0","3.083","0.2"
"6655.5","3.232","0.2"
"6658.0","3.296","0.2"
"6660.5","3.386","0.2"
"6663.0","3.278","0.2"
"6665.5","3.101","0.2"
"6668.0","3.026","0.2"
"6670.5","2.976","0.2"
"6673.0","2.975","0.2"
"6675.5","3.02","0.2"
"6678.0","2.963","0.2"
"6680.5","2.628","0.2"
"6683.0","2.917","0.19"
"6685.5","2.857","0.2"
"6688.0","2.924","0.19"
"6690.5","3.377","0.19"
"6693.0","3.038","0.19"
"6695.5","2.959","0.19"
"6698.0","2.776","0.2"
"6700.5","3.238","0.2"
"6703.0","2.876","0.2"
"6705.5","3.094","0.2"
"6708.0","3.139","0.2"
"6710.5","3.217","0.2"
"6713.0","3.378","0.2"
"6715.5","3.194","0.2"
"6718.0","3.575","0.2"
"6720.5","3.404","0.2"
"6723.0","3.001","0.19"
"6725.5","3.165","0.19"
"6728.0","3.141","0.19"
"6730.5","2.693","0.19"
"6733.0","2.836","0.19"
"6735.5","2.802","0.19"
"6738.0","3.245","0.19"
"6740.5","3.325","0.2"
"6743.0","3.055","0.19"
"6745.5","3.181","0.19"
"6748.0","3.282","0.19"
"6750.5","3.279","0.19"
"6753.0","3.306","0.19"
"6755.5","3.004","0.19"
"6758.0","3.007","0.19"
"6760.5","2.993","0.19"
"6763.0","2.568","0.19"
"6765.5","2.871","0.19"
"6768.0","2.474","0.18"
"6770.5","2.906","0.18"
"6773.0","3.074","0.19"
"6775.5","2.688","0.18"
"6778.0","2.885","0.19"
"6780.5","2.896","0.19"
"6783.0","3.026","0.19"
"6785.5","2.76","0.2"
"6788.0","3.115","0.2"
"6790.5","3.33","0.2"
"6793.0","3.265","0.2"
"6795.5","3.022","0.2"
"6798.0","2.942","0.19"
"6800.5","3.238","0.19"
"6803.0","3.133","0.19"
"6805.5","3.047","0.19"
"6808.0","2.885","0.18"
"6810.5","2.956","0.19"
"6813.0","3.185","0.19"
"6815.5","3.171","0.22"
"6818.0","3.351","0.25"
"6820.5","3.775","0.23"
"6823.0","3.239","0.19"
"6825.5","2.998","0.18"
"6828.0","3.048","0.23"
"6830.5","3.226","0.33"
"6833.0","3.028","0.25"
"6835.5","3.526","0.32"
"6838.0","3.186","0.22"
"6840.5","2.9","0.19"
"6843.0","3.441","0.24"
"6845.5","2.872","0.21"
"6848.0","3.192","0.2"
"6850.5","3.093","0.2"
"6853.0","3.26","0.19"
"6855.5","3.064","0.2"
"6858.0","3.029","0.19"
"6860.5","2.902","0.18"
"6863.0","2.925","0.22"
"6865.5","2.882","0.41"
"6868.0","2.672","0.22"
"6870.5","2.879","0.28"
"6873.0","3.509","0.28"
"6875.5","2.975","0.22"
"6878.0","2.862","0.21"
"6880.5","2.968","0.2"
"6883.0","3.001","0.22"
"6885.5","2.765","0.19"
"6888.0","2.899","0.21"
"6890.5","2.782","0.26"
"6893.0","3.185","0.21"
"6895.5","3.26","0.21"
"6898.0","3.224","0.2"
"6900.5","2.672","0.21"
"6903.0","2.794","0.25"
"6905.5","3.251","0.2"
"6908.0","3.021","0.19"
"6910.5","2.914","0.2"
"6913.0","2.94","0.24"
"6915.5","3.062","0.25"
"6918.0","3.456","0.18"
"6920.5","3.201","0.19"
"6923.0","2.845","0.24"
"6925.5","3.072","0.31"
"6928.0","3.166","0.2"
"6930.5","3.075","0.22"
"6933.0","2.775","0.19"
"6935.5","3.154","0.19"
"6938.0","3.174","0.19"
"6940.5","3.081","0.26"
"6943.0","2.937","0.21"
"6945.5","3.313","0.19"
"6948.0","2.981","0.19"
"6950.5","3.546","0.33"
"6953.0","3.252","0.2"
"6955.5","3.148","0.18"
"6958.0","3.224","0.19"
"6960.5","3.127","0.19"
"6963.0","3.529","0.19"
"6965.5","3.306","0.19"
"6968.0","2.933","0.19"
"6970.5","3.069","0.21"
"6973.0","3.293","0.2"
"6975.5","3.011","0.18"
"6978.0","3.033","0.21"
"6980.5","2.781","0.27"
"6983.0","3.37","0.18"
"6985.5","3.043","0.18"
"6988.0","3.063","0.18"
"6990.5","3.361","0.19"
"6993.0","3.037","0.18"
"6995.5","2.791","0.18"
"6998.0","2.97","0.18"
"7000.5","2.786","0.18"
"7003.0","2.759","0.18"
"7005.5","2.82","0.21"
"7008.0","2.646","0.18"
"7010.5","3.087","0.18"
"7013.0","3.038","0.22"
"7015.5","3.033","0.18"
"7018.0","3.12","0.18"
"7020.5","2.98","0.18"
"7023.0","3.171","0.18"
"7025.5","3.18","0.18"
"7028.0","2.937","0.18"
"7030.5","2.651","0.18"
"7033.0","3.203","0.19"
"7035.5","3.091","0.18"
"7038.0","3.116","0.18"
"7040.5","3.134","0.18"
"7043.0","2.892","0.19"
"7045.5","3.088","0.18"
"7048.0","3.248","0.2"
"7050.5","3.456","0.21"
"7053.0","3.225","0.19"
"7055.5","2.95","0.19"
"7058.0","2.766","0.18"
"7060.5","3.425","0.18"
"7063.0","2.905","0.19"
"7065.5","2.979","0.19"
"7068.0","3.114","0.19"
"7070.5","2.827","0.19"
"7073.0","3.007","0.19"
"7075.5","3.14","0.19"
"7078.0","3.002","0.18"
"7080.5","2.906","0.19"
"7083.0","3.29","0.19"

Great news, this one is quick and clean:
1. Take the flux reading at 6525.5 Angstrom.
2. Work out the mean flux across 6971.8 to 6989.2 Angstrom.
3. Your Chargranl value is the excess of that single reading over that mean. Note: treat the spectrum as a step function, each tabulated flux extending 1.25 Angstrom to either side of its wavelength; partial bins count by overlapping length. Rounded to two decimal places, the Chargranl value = -0.59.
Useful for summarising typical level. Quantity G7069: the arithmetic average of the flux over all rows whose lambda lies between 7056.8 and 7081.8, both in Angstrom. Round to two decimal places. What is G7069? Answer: 3.01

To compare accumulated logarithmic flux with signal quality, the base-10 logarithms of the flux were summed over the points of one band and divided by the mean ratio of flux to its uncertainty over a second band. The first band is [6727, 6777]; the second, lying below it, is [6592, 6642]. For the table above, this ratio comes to 0.69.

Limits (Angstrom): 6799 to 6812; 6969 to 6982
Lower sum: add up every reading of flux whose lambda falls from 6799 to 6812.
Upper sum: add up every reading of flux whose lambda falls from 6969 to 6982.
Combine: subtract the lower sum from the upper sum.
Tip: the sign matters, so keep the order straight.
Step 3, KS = -0.1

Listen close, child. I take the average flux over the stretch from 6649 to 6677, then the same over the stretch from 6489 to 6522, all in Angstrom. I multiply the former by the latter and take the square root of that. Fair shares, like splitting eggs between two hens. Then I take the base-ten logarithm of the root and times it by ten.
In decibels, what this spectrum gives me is 4.55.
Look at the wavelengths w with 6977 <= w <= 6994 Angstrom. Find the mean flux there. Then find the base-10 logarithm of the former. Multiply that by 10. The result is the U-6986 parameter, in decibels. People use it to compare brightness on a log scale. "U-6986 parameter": 4.9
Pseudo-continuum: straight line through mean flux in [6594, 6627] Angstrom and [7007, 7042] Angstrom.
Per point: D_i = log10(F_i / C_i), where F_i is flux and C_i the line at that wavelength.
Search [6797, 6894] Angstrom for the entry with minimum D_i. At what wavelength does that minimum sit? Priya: 6868.0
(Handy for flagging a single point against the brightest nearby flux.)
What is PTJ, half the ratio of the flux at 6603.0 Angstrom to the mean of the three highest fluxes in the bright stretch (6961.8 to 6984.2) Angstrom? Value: 0.35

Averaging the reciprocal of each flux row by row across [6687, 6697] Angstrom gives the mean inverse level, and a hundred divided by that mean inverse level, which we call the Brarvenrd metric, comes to 306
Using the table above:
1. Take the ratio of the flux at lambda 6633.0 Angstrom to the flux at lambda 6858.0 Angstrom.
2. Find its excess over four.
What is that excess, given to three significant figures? -2.86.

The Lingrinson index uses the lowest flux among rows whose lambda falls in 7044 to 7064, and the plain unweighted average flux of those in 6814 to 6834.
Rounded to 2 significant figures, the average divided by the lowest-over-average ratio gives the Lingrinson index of 3.8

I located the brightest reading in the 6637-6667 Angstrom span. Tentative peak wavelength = 6660.5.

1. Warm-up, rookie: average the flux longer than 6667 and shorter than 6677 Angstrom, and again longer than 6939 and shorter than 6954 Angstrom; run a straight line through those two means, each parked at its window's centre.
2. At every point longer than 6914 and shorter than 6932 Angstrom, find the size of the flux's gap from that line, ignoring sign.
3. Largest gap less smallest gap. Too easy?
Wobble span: 0.32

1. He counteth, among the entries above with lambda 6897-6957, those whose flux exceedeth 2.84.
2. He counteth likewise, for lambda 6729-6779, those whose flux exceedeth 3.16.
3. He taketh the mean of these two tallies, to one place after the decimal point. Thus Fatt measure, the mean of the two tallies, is 13.5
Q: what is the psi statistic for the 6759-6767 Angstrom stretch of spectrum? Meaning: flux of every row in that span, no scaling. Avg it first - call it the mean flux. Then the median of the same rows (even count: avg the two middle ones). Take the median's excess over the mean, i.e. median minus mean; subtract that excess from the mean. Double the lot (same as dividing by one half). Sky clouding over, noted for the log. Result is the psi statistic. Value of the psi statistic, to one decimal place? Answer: 5.5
